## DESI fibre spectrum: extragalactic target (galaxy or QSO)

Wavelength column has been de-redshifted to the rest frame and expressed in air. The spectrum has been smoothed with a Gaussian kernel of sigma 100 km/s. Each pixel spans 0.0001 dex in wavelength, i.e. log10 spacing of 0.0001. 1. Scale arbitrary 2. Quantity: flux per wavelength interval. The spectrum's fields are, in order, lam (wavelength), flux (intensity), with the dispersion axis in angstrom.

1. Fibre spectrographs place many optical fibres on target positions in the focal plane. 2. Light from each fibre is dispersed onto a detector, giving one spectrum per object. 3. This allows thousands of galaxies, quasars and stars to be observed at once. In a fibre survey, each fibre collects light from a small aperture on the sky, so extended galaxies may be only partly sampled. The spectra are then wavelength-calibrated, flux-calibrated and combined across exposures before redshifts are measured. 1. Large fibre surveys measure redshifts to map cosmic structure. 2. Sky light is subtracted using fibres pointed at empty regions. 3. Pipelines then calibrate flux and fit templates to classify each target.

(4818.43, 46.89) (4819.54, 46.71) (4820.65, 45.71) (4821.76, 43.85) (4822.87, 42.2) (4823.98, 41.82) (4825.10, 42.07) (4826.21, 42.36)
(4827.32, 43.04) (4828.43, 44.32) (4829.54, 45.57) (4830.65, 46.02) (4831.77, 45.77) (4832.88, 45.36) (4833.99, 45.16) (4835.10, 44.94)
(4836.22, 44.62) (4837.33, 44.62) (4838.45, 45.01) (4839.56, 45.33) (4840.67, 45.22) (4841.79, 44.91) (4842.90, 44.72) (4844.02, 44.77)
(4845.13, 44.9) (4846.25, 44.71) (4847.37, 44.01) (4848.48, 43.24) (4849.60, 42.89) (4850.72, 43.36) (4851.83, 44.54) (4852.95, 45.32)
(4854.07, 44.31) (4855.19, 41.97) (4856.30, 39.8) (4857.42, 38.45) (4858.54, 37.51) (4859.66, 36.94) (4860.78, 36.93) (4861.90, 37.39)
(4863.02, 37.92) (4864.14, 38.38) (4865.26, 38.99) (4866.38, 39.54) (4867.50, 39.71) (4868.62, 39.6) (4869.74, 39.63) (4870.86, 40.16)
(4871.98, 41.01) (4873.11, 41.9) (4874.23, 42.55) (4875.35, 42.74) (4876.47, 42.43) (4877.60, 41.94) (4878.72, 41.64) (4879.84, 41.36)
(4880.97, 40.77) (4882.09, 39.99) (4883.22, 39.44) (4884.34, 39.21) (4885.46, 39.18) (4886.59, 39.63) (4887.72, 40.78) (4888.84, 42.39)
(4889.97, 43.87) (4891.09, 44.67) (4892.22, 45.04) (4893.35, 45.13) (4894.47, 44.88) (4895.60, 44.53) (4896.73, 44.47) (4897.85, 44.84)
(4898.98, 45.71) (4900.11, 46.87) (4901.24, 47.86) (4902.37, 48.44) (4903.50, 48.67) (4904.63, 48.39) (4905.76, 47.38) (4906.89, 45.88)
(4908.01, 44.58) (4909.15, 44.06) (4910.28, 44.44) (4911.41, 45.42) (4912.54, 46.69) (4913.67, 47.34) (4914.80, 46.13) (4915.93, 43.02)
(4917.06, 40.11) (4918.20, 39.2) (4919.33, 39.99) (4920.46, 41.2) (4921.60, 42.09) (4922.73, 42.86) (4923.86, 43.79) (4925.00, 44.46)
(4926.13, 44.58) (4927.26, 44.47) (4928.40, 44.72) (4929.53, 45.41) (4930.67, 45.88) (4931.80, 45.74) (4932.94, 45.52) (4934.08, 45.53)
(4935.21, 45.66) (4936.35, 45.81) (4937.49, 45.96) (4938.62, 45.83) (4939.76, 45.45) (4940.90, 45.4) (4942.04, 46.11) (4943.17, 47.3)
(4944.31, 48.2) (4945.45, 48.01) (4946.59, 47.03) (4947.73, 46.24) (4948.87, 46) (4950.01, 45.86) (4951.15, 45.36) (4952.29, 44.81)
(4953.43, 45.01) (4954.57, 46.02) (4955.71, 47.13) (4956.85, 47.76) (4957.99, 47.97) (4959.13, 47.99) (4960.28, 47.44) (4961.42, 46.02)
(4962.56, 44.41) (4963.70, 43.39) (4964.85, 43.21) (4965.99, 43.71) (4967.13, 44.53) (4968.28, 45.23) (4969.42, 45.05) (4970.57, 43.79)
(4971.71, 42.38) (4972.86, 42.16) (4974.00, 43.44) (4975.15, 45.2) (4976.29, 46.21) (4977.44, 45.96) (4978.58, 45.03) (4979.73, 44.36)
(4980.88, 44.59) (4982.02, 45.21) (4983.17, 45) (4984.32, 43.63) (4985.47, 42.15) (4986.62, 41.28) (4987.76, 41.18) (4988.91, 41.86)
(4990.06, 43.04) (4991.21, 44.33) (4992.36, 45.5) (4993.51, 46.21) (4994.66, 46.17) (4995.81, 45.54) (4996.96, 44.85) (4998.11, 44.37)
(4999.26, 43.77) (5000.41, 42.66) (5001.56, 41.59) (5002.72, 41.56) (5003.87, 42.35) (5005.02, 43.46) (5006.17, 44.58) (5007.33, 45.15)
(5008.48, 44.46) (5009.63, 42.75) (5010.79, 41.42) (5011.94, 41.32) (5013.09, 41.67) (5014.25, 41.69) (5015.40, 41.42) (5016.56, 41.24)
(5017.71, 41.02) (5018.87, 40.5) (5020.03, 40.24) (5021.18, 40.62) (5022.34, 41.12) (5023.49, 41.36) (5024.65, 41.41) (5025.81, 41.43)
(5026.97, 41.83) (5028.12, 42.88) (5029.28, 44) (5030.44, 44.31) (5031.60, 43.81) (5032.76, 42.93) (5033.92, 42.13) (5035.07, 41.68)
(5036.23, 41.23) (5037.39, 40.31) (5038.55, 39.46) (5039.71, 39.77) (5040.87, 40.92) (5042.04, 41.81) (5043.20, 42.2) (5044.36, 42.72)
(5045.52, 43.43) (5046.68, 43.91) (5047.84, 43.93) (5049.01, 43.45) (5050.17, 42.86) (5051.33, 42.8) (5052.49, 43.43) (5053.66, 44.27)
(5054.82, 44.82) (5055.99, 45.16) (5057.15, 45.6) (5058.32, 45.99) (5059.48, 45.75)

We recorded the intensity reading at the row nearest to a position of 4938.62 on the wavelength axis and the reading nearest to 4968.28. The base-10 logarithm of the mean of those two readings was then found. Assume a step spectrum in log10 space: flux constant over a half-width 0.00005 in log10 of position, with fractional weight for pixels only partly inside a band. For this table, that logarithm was 1.66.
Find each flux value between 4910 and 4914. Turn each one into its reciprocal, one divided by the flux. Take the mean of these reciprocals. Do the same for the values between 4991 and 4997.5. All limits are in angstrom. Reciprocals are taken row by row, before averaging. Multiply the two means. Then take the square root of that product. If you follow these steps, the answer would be 0.0219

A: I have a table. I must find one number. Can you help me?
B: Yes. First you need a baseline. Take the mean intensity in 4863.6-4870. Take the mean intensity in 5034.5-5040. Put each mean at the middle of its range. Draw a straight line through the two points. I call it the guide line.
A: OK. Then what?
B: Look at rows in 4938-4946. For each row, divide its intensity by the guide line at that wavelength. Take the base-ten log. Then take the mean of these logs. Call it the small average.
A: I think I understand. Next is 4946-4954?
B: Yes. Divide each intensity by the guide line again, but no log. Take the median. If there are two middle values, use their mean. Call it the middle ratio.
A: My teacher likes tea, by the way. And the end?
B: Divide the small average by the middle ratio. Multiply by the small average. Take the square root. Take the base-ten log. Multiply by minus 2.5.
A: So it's 3.0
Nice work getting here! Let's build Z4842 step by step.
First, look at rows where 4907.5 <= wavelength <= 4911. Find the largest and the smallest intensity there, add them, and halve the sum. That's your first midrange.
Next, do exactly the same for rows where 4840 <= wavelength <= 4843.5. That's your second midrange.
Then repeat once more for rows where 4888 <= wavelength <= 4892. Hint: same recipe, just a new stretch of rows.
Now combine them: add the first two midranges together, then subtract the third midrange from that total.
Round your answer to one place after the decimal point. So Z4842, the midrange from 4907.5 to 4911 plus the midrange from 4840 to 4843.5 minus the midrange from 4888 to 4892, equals 45.8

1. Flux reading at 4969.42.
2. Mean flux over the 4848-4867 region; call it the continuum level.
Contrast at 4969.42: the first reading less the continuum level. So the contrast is 4.6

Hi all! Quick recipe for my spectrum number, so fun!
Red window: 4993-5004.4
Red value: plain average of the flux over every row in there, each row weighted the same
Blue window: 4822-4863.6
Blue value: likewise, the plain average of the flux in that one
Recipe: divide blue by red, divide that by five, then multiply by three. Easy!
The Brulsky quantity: 0.588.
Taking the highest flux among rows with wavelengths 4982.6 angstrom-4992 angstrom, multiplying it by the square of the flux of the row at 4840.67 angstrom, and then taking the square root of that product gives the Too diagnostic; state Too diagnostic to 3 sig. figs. 303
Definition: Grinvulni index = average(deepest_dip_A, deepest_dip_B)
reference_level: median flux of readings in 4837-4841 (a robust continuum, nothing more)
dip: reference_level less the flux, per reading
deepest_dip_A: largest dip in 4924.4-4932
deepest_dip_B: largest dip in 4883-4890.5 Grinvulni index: 3.3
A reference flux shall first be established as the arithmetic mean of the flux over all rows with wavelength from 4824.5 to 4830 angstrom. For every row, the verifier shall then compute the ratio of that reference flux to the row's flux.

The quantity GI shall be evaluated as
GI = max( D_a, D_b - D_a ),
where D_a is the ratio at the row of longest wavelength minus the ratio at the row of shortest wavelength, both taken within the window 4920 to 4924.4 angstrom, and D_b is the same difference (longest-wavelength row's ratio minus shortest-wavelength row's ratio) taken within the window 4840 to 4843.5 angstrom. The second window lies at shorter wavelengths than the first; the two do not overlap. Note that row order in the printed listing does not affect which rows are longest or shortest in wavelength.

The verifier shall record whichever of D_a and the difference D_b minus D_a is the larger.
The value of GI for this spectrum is 0.073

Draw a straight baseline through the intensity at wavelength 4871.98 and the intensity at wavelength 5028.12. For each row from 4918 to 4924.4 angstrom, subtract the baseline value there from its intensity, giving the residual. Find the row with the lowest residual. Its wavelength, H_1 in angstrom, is 4918.20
